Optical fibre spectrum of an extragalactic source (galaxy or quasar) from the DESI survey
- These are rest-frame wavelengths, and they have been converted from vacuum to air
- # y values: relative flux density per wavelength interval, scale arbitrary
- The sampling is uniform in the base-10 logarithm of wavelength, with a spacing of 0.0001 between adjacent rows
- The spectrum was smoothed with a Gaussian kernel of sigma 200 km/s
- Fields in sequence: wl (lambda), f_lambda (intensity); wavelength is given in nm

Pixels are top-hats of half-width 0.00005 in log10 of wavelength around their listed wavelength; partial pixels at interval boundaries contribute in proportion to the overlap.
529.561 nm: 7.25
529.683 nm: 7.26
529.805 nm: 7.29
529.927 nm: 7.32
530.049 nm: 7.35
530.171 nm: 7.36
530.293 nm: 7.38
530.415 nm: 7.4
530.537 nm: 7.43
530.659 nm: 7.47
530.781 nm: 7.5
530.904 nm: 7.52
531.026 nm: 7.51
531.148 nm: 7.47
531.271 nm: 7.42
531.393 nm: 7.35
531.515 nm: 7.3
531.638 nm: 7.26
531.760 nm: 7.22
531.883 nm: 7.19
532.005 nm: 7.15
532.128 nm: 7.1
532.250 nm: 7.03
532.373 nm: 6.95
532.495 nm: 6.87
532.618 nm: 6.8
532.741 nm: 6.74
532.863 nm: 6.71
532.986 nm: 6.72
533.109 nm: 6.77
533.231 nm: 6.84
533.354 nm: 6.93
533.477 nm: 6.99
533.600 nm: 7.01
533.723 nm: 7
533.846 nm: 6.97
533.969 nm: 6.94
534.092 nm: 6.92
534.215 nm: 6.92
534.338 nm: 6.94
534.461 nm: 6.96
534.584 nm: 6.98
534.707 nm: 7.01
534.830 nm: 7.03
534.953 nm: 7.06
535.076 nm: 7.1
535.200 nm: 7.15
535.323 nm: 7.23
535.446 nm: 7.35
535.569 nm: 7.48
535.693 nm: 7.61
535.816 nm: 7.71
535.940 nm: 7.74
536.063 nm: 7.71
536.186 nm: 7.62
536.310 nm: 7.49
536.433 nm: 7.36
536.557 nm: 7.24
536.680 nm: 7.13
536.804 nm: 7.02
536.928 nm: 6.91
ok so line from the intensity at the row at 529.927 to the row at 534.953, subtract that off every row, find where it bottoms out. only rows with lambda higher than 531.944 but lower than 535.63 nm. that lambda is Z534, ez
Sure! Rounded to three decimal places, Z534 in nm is 532.863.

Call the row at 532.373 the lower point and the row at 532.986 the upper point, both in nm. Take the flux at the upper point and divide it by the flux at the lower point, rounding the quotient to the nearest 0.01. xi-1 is 0.97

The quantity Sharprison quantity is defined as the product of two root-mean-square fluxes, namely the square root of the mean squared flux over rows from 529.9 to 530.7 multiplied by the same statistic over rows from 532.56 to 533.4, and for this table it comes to 50.1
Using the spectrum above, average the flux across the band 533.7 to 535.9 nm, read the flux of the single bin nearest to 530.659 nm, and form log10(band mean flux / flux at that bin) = -0.020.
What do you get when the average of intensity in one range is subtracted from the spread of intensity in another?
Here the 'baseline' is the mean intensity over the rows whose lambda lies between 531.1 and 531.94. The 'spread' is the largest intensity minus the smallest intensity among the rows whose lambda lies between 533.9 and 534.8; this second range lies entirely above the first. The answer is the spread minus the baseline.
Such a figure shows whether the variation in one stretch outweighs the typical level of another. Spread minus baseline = -7.2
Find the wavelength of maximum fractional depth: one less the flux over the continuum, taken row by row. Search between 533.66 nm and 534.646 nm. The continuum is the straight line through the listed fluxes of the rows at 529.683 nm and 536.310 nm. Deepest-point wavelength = 534.215 nm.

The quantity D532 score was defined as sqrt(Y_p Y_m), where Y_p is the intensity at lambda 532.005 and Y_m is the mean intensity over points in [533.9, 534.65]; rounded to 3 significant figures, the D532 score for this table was 7.05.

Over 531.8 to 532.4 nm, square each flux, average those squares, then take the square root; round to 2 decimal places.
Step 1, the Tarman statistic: 7.08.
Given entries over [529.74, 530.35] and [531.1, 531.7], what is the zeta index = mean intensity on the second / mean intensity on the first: 1.00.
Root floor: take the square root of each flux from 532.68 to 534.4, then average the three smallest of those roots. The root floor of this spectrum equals 2.59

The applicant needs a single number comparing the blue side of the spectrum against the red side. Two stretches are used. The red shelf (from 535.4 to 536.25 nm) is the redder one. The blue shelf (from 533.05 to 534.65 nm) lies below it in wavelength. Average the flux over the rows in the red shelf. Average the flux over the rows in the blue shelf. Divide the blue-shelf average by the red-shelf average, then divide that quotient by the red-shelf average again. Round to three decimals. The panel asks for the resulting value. 0.120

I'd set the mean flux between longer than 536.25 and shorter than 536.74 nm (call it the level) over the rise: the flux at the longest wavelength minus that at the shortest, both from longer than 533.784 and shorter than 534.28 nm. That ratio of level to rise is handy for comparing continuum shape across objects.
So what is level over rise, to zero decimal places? -146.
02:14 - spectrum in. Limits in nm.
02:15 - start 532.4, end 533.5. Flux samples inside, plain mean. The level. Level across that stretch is 6.82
